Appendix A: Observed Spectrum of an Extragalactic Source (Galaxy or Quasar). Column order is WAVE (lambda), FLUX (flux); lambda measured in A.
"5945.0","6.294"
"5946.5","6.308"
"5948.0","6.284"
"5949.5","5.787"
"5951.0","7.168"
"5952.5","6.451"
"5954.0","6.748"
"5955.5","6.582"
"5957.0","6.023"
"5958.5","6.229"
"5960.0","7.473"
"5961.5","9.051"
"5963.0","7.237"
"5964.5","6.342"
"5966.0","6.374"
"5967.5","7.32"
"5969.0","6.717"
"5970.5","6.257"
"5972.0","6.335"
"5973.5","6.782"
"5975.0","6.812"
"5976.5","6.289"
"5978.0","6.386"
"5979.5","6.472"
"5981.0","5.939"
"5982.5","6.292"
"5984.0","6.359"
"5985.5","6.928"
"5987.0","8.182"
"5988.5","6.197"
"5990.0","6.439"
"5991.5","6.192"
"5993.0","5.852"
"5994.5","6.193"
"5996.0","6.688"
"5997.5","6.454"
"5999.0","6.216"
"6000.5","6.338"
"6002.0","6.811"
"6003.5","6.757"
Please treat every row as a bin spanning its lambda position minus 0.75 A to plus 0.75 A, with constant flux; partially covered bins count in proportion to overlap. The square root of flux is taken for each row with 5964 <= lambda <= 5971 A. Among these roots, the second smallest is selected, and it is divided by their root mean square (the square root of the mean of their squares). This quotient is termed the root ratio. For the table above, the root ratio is 0.98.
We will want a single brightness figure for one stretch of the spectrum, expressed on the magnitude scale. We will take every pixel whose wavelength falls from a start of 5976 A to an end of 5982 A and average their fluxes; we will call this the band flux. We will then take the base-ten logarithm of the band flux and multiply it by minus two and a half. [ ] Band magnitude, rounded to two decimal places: -1.99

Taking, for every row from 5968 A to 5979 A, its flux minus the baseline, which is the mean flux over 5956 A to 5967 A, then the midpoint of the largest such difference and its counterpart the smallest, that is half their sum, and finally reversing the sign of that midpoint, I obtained 0.4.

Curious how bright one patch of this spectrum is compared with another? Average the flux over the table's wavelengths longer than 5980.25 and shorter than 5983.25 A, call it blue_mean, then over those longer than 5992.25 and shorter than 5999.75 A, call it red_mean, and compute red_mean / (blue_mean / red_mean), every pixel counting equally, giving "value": 6.45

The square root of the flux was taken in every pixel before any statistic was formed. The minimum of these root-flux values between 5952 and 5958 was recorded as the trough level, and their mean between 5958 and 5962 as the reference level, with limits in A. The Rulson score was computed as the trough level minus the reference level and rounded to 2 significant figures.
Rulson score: -0.29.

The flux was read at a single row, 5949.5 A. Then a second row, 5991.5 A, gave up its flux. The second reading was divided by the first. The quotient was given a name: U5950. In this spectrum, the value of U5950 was 1.07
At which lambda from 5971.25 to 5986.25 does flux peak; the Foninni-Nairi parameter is 5985.5 A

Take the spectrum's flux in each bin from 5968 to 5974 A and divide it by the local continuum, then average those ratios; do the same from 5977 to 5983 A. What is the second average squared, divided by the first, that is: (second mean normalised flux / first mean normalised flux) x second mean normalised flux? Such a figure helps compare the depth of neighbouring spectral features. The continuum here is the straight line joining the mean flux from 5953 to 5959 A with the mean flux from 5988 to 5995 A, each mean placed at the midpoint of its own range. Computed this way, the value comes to 0.97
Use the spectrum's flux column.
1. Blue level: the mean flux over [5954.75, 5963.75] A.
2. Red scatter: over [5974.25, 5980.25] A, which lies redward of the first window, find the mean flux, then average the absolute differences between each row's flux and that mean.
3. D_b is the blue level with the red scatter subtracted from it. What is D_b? 6.9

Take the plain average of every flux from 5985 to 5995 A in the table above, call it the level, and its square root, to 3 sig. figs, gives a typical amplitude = 2.56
